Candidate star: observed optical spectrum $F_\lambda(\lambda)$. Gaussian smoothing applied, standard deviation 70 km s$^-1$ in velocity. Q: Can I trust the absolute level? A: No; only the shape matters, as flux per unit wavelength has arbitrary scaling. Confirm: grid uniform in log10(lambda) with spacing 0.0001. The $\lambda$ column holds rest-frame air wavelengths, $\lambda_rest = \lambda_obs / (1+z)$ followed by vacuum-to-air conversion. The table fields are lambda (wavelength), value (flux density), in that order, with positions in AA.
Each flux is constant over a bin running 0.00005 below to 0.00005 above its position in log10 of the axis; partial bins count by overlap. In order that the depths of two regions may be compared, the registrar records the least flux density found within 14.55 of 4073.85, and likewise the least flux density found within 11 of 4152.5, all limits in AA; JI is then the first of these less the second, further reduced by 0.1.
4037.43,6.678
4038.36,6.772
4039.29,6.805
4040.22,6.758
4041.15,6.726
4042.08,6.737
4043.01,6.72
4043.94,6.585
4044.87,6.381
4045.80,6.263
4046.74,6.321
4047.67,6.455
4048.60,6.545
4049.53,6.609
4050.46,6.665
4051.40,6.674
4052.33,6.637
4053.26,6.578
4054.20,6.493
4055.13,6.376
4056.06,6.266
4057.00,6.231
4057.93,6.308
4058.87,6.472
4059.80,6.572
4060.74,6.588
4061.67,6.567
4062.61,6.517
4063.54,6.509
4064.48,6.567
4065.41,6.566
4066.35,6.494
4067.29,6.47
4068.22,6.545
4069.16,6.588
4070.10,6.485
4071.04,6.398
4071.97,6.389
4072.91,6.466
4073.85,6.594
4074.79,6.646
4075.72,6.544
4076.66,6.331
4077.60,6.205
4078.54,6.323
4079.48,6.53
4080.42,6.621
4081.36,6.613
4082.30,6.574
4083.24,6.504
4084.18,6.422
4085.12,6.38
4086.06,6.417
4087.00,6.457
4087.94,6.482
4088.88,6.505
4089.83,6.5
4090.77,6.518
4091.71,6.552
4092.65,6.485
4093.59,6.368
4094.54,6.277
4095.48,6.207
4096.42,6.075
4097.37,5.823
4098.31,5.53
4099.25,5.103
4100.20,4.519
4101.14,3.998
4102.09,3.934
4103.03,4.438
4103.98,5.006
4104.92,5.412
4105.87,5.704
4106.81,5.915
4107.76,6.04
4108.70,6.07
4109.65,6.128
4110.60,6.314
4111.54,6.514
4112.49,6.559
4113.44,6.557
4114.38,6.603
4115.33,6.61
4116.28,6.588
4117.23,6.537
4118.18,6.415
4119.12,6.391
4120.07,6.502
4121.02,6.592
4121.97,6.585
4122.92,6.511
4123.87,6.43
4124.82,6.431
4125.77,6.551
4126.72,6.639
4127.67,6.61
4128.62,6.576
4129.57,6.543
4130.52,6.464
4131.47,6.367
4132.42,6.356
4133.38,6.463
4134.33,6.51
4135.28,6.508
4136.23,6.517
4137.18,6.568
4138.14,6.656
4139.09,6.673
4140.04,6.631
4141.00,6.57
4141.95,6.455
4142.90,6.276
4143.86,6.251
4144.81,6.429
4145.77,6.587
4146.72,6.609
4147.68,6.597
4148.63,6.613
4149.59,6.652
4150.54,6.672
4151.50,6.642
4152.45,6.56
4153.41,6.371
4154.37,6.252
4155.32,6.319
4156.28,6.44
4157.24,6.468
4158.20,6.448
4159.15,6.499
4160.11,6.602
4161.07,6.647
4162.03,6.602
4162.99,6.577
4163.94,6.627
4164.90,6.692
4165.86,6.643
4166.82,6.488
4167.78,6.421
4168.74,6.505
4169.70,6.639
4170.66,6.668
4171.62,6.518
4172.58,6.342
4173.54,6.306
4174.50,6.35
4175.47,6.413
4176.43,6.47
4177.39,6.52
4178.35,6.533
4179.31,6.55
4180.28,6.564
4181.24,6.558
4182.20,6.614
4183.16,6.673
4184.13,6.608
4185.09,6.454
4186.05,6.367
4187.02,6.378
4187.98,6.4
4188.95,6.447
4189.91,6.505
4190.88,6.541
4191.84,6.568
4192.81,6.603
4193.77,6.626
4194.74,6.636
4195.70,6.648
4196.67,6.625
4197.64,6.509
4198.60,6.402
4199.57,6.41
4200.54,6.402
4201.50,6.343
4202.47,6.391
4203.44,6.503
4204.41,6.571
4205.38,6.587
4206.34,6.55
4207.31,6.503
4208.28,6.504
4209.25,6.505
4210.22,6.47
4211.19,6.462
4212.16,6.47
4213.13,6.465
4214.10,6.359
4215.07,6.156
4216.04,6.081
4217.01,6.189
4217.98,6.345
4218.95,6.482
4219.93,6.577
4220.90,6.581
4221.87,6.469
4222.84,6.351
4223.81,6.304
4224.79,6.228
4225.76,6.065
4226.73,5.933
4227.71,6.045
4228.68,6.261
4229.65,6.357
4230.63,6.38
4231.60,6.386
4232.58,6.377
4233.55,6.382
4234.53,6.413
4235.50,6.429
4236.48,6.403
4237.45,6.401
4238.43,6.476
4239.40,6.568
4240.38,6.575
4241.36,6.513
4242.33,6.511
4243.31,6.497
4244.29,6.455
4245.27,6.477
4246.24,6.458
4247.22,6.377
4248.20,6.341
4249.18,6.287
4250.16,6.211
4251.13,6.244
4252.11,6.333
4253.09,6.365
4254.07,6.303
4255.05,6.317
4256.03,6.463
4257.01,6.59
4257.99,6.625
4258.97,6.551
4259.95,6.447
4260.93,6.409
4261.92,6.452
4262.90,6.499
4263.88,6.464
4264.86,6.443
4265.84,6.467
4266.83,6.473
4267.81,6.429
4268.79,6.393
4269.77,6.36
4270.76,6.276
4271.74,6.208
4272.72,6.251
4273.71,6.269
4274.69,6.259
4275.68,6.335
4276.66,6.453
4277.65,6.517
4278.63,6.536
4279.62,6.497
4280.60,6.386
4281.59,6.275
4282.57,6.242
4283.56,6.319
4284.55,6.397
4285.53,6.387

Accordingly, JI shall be -0.15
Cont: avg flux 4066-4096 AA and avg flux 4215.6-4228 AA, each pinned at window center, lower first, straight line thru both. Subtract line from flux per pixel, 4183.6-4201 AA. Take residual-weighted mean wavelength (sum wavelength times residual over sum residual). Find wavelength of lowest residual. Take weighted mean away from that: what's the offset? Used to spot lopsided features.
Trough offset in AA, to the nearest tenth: -6.8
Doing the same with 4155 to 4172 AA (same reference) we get -9.5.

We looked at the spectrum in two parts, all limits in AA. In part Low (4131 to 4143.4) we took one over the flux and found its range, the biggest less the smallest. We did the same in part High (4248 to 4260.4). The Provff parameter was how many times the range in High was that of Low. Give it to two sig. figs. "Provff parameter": 1.1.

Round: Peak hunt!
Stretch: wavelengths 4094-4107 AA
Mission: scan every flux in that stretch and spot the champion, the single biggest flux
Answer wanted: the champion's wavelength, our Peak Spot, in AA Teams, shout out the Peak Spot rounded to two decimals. 4094.54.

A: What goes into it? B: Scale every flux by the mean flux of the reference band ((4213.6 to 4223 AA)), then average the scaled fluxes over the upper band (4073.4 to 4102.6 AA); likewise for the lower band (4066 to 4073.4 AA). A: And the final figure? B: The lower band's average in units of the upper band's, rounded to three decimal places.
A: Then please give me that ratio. 1.057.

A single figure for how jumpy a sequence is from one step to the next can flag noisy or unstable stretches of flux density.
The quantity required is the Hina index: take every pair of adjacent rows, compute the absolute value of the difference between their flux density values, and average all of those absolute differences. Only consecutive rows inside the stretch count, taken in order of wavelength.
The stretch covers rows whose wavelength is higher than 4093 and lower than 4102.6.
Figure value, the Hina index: 0.270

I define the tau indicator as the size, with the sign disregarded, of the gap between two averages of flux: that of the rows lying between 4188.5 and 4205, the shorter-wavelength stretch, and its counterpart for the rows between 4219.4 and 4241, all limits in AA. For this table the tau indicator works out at 0.15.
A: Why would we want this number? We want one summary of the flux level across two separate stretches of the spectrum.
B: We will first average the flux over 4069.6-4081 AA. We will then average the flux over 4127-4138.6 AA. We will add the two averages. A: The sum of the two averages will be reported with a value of 13.0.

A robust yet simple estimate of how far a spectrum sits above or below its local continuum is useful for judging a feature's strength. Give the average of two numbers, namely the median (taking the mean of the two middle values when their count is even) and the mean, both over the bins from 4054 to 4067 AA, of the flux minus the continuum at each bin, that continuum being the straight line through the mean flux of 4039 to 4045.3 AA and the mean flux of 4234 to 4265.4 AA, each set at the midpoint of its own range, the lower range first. -0.17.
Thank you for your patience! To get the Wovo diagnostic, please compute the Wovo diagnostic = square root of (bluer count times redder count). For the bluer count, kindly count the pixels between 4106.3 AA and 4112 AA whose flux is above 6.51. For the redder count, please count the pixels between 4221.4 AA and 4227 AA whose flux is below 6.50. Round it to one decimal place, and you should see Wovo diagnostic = 2.4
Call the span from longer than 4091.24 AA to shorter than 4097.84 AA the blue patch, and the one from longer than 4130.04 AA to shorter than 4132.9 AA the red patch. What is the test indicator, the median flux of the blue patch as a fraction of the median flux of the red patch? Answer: 0.99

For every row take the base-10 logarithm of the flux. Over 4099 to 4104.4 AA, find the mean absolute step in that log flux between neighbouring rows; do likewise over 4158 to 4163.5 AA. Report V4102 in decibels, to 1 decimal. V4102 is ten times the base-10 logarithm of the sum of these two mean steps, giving -13.3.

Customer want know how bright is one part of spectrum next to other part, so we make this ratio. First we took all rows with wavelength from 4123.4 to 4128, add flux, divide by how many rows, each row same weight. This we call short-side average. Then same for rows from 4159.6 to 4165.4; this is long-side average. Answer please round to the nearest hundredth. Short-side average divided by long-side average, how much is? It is 0.99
